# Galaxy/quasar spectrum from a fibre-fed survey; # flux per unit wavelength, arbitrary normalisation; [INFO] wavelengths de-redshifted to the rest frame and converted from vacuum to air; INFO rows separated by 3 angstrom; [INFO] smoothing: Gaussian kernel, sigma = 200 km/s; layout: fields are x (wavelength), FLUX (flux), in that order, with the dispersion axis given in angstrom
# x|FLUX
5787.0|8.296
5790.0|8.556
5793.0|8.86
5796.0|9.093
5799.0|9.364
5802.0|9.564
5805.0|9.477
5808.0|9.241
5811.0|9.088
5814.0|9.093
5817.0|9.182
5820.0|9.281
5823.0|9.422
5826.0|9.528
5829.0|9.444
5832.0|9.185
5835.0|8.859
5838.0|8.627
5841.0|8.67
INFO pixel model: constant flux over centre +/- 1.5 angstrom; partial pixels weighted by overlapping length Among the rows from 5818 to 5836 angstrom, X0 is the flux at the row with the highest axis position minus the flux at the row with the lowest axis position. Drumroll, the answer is -0.4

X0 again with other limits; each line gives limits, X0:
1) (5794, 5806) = 0.4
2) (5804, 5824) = -0.1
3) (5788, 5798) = 0.5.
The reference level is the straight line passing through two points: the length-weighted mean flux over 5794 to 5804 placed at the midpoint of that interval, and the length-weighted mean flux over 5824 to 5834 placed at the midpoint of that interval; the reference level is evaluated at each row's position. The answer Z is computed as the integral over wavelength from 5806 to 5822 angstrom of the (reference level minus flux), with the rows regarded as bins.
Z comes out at 2.4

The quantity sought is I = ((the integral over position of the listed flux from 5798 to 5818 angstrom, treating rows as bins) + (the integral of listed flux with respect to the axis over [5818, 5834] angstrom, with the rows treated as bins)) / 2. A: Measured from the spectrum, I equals 168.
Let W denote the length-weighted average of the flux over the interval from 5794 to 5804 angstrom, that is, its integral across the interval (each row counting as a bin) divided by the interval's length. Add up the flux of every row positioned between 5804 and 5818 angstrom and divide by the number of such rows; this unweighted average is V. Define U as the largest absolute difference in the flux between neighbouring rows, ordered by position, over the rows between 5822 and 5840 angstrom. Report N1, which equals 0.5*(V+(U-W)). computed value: 0.11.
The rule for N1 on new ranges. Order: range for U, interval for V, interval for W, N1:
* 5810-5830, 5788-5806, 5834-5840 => 0.28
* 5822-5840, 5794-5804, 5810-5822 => 0.25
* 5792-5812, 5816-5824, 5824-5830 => 0.04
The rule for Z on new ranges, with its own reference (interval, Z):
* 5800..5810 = -0.8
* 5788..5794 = 3.9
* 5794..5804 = 0.0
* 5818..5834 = 0.1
